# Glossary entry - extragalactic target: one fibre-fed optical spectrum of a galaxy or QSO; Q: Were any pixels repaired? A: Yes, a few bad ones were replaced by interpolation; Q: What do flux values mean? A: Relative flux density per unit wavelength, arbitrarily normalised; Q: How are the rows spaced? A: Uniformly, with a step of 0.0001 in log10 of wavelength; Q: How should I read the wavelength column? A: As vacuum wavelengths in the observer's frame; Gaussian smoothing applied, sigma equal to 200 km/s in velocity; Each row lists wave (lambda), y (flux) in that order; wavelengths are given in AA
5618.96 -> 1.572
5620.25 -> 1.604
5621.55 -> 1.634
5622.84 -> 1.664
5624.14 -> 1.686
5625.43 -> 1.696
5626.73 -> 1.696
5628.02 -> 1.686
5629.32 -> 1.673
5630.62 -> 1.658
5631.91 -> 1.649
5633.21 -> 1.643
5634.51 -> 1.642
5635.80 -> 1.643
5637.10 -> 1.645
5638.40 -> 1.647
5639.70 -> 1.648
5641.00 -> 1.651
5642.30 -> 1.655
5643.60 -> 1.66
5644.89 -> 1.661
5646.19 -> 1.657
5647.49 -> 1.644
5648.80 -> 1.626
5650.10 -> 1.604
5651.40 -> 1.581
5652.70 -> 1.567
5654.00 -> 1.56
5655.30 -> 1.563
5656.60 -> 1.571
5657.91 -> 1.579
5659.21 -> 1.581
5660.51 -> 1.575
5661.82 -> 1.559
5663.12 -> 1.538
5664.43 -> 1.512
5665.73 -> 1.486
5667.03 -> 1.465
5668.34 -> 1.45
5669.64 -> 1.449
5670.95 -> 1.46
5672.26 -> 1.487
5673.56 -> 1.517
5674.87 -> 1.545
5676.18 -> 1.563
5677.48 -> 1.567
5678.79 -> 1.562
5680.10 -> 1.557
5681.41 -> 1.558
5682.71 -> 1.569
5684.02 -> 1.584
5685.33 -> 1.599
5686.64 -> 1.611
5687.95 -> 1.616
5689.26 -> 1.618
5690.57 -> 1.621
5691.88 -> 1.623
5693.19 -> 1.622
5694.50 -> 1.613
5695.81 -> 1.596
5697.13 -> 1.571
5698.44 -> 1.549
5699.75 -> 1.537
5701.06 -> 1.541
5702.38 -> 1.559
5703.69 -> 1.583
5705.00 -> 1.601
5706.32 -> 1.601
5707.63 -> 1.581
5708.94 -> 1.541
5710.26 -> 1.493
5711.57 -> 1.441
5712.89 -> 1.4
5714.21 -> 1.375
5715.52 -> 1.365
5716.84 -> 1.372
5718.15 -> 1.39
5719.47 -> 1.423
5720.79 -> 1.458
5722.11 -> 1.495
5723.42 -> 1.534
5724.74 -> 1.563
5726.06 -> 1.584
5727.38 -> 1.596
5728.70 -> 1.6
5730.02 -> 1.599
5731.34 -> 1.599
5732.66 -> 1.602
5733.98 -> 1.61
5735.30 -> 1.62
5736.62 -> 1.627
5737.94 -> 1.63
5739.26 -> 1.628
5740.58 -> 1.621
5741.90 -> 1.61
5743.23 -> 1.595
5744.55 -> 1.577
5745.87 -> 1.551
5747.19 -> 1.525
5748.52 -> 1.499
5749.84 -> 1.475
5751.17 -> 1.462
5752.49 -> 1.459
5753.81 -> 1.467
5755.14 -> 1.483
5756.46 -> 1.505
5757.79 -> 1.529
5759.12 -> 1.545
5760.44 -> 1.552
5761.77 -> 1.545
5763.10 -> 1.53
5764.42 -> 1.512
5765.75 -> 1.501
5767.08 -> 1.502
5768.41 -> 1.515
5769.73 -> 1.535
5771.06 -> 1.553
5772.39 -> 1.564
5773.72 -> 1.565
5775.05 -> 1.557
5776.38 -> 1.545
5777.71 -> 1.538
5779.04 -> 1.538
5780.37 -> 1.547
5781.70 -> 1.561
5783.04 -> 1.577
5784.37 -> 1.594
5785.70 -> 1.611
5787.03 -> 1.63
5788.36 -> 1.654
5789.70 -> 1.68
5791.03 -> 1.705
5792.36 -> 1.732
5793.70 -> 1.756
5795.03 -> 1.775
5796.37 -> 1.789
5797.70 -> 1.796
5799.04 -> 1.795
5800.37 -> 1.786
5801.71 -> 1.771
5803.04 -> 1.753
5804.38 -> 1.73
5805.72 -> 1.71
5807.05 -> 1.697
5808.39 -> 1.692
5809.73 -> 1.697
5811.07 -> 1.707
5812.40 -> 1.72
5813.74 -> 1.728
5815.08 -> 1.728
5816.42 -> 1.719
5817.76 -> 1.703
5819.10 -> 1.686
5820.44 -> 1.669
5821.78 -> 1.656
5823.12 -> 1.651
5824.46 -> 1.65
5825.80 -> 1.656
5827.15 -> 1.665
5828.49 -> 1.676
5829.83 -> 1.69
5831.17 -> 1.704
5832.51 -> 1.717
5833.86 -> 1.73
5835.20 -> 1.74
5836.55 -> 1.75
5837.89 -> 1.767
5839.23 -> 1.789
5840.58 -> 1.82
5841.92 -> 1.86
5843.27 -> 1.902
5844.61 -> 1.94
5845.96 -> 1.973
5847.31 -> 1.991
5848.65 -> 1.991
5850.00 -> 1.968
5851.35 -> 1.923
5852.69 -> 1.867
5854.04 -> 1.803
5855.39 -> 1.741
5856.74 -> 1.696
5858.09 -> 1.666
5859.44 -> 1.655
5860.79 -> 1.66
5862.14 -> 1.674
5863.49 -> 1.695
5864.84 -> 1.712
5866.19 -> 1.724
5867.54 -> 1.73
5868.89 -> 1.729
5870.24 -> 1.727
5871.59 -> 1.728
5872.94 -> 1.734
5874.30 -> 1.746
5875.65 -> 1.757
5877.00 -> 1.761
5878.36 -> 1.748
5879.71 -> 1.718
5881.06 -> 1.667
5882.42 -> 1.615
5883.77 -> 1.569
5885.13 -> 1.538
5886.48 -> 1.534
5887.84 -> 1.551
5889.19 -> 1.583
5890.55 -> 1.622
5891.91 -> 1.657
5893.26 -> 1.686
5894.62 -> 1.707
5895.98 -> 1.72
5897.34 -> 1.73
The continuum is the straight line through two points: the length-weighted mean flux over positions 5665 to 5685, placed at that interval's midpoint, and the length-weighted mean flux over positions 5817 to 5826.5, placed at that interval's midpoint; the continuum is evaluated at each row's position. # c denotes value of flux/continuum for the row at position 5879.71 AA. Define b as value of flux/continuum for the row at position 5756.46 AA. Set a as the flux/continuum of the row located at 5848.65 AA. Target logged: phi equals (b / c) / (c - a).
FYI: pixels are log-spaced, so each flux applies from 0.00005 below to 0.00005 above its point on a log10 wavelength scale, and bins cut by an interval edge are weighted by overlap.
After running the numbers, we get -5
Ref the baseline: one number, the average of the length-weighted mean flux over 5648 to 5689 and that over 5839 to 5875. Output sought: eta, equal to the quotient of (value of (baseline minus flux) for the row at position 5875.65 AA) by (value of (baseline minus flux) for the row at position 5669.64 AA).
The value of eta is -0.4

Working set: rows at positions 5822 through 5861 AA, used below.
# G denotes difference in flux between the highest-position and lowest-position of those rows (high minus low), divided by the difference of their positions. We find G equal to 0.0002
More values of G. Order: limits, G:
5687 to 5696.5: -0.0025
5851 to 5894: -0.0057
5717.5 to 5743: 0.0093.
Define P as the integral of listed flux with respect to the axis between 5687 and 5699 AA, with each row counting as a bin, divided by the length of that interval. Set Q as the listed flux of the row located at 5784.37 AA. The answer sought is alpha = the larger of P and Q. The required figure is 1.60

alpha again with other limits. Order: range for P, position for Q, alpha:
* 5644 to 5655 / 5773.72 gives 1.61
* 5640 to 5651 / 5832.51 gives 1.72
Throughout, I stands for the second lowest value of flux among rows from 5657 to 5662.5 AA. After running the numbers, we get 1.575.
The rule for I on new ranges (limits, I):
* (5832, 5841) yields 1.73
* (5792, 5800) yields 1.756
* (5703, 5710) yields 1.581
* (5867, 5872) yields 1.728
